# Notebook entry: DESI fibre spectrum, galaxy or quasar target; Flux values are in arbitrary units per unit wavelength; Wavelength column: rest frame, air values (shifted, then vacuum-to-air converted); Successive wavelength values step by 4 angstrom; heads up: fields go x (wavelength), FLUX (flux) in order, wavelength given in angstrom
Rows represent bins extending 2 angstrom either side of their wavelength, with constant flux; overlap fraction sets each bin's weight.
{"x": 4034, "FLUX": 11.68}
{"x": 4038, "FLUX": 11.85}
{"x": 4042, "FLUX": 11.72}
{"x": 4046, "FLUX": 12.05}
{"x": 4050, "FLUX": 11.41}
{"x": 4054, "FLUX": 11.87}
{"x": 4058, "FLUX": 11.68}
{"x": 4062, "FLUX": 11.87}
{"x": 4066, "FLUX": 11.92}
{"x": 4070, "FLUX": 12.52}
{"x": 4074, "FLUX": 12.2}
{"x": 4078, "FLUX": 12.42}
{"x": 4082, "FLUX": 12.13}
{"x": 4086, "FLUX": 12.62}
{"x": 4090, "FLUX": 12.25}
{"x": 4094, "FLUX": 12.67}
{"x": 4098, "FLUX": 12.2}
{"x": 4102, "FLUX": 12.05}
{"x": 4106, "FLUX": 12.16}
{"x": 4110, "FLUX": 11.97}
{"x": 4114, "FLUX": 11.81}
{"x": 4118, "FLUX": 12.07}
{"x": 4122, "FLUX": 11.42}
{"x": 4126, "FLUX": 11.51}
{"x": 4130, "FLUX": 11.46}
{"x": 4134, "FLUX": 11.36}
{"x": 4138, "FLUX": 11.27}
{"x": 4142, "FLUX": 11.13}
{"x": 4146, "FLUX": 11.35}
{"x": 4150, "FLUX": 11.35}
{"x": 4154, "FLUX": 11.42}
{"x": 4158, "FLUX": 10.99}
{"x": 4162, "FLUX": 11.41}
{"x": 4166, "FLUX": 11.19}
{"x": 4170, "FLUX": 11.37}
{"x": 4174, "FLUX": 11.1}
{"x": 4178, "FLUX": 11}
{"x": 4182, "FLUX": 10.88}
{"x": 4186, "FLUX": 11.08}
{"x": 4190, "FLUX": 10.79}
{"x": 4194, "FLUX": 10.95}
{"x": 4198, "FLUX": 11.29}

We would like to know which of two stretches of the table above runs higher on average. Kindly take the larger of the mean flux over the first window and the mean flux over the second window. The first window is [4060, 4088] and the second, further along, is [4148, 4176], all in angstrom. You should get 12.24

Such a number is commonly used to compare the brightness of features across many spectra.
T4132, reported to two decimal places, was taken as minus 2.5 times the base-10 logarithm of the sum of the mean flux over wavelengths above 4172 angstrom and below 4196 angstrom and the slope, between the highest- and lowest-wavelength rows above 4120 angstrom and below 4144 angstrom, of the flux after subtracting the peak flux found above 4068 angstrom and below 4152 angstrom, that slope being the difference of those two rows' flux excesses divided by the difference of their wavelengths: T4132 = -2.60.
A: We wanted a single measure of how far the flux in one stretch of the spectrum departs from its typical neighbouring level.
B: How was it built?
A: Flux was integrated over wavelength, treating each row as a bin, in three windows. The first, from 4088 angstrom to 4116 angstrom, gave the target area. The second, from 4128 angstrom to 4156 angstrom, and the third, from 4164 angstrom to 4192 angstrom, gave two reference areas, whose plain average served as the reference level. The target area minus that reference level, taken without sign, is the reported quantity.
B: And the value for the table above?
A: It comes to 27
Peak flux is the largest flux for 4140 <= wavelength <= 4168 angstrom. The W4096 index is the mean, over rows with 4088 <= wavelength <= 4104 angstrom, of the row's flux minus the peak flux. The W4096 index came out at 0.87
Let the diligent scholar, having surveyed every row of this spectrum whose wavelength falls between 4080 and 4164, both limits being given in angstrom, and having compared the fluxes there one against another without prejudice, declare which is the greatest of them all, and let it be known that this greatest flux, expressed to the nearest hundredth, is 12.67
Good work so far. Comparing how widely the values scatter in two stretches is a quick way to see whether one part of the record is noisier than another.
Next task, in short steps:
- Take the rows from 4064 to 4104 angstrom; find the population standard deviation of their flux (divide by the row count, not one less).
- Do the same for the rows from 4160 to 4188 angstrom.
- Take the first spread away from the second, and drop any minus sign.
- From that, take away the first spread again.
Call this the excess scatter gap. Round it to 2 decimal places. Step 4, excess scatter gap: -0.18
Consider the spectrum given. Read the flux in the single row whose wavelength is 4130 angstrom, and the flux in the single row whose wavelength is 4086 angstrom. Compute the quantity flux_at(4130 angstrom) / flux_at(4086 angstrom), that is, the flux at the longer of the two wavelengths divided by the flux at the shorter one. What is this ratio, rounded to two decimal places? 0.91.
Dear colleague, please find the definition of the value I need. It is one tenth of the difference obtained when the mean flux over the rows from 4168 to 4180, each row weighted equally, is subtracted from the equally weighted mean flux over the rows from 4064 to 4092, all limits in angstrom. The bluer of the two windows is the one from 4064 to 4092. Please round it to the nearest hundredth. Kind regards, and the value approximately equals 0.11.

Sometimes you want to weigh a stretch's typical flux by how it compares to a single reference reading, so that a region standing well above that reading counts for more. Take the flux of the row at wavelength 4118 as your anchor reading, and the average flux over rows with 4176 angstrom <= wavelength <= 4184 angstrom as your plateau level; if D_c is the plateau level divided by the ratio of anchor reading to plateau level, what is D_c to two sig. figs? 9.9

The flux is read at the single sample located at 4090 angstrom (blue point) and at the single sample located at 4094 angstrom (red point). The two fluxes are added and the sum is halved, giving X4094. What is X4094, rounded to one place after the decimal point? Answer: 12.5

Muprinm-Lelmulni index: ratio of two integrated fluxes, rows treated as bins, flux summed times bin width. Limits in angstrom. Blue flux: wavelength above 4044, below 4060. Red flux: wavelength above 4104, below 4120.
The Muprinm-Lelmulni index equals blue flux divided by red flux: 0.98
